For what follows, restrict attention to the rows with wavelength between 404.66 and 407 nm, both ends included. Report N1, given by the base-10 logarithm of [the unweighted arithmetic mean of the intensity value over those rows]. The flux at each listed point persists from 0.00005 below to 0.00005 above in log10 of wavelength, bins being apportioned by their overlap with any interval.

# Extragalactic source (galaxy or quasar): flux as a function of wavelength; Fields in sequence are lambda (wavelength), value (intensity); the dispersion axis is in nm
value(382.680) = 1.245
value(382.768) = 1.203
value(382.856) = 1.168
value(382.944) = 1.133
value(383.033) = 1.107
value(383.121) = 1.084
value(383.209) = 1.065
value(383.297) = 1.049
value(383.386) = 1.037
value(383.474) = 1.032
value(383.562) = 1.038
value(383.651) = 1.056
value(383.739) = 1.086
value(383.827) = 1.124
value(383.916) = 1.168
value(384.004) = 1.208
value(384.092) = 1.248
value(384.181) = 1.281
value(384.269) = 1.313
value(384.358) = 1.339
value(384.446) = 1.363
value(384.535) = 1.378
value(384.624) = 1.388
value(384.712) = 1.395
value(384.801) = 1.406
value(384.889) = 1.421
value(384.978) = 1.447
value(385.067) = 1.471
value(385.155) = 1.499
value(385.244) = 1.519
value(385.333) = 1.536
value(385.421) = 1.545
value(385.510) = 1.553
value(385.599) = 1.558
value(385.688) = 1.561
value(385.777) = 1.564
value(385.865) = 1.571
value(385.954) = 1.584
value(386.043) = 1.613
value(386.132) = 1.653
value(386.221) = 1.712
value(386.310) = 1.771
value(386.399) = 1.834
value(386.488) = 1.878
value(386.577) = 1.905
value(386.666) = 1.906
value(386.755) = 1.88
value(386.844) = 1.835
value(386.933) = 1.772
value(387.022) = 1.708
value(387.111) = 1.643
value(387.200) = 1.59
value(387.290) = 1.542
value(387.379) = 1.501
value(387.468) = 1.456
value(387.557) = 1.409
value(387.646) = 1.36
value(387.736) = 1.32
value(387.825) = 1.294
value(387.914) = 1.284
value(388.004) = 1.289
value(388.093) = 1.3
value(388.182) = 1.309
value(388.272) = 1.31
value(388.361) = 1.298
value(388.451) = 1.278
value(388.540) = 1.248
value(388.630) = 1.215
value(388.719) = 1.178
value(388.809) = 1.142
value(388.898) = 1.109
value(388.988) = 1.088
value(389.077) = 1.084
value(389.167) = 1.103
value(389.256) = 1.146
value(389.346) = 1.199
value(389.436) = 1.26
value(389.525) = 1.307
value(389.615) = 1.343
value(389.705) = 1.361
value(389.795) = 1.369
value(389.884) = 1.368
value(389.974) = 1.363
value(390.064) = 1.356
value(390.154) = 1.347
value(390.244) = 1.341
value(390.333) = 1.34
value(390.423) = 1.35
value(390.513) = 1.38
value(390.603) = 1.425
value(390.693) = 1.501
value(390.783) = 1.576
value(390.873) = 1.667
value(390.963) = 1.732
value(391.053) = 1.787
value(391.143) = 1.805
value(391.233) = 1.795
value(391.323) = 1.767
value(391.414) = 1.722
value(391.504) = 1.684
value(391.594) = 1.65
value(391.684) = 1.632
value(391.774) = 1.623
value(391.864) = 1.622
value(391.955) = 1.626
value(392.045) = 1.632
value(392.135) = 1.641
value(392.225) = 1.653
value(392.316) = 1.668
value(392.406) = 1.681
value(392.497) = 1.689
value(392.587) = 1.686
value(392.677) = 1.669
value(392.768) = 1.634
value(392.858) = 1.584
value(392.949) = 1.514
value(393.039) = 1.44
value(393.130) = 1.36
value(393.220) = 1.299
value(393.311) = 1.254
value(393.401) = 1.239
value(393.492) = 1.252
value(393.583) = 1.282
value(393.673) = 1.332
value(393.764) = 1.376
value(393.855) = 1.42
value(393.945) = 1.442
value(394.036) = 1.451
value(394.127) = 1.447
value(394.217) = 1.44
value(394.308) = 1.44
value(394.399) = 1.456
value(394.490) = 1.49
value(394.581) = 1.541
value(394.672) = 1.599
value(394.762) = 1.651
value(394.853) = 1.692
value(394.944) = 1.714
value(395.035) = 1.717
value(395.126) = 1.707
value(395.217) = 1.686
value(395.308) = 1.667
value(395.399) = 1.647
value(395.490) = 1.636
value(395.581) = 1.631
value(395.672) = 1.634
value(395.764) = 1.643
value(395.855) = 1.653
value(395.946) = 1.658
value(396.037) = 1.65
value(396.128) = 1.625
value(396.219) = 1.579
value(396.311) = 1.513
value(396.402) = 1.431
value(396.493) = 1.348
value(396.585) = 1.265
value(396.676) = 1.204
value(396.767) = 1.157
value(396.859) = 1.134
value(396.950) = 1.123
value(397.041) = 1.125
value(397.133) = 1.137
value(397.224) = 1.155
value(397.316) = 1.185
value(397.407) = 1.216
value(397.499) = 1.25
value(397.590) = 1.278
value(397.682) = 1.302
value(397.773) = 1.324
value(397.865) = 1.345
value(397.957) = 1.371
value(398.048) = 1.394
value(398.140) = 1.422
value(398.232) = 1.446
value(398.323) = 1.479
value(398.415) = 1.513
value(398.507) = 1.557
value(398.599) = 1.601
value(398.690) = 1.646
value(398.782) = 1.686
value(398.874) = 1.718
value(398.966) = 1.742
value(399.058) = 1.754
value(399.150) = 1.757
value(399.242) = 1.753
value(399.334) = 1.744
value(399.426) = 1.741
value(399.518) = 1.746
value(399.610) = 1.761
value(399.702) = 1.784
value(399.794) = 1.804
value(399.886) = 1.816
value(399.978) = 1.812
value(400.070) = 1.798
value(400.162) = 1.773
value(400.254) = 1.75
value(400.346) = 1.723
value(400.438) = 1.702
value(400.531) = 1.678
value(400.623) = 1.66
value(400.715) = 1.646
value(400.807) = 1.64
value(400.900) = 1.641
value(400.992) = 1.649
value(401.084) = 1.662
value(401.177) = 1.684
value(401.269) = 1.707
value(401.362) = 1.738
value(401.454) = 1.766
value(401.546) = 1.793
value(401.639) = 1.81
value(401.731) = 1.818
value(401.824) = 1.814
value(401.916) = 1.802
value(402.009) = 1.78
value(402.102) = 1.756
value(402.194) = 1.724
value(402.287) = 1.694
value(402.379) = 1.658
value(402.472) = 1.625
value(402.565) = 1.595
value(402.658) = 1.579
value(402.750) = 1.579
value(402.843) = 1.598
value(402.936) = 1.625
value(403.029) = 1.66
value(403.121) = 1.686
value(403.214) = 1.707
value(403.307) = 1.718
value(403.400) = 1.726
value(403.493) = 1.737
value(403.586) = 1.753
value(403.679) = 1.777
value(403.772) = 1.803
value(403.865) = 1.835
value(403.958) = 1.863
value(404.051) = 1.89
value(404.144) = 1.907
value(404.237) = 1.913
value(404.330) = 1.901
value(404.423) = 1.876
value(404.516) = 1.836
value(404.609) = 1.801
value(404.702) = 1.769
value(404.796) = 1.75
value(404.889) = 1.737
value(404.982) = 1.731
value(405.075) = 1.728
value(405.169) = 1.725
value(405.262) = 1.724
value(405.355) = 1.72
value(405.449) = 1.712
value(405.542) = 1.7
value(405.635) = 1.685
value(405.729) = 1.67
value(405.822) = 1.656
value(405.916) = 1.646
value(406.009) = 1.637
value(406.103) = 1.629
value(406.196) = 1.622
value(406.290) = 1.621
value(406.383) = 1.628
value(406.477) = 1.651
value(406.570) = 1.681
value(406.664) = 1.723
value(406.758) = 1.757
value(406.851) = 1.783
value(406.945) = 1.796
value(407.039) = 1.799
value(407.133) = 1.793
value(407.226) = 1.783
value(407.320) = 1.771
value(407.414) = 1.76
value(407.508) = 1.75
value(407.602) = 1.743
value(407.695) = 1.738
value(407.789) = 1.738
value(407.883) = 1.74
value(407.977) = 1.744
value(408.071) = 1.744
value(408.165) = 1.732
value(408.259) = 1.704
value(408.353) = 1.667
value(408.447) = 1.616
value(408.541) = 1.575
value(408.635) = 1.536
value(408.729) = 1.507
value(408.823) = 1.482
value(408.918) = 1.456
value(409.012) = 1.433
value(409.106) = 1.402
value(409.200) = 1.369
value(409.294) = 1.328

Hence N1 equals 0.23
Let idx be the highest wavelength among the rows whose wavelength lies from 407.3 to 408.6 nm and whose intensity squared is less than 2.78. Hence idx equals 408.541 nm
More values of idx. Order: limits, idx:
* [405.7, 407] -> 406.477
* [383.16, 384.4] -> 384.358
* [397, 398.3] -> 398.232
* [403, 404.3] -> 403.029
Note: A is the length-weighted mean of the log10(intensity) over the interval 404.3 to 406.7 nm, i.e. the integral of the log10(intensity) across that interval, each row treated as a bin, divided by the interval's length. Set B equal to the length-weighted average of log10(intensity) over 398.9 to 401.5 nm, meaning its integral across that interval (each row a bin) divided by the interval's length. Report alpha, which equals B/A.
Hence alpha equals 1.0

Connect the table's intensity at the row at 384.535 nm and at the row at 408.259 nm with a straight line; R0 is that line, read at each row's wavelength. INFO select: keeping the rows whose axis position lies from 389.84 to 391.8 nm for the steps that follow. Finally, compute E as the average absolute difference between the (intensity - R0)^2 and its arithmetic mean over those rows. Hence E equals 0.030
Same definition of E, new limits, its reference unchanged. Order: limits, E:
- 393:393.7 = 0.019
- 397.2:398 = 0.034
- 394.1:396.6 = 0.012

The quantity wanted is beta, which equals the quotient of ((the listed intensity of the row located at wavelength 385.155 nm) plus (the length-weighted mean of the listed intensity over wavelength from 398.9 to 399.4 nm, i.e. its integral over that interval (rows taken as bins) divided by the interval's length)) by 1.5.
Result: 2.2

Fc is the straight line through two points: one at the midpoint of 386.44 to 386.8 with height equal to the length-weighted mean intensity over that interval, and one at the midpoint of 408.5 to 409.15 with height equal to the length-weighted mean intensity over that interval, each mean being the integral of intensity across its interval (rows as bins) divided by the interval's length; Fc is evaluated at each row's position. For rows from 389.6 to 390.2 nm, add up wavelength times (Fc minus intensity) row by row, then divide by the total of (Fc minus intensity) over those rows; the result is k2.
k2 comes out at 389.88 nm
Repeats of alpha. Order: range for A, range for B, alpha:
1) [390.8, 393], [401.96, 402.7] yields 1.0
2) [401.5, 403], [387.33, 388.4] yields 0.6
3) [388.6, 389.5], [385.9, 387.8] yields 3.5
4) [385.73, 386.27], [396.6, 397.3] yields 0.3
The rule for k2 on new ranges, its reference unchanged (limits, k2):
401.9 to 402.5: 402.10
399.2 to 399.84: 399.55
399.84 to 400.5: 400.11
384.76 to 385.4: 385.05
